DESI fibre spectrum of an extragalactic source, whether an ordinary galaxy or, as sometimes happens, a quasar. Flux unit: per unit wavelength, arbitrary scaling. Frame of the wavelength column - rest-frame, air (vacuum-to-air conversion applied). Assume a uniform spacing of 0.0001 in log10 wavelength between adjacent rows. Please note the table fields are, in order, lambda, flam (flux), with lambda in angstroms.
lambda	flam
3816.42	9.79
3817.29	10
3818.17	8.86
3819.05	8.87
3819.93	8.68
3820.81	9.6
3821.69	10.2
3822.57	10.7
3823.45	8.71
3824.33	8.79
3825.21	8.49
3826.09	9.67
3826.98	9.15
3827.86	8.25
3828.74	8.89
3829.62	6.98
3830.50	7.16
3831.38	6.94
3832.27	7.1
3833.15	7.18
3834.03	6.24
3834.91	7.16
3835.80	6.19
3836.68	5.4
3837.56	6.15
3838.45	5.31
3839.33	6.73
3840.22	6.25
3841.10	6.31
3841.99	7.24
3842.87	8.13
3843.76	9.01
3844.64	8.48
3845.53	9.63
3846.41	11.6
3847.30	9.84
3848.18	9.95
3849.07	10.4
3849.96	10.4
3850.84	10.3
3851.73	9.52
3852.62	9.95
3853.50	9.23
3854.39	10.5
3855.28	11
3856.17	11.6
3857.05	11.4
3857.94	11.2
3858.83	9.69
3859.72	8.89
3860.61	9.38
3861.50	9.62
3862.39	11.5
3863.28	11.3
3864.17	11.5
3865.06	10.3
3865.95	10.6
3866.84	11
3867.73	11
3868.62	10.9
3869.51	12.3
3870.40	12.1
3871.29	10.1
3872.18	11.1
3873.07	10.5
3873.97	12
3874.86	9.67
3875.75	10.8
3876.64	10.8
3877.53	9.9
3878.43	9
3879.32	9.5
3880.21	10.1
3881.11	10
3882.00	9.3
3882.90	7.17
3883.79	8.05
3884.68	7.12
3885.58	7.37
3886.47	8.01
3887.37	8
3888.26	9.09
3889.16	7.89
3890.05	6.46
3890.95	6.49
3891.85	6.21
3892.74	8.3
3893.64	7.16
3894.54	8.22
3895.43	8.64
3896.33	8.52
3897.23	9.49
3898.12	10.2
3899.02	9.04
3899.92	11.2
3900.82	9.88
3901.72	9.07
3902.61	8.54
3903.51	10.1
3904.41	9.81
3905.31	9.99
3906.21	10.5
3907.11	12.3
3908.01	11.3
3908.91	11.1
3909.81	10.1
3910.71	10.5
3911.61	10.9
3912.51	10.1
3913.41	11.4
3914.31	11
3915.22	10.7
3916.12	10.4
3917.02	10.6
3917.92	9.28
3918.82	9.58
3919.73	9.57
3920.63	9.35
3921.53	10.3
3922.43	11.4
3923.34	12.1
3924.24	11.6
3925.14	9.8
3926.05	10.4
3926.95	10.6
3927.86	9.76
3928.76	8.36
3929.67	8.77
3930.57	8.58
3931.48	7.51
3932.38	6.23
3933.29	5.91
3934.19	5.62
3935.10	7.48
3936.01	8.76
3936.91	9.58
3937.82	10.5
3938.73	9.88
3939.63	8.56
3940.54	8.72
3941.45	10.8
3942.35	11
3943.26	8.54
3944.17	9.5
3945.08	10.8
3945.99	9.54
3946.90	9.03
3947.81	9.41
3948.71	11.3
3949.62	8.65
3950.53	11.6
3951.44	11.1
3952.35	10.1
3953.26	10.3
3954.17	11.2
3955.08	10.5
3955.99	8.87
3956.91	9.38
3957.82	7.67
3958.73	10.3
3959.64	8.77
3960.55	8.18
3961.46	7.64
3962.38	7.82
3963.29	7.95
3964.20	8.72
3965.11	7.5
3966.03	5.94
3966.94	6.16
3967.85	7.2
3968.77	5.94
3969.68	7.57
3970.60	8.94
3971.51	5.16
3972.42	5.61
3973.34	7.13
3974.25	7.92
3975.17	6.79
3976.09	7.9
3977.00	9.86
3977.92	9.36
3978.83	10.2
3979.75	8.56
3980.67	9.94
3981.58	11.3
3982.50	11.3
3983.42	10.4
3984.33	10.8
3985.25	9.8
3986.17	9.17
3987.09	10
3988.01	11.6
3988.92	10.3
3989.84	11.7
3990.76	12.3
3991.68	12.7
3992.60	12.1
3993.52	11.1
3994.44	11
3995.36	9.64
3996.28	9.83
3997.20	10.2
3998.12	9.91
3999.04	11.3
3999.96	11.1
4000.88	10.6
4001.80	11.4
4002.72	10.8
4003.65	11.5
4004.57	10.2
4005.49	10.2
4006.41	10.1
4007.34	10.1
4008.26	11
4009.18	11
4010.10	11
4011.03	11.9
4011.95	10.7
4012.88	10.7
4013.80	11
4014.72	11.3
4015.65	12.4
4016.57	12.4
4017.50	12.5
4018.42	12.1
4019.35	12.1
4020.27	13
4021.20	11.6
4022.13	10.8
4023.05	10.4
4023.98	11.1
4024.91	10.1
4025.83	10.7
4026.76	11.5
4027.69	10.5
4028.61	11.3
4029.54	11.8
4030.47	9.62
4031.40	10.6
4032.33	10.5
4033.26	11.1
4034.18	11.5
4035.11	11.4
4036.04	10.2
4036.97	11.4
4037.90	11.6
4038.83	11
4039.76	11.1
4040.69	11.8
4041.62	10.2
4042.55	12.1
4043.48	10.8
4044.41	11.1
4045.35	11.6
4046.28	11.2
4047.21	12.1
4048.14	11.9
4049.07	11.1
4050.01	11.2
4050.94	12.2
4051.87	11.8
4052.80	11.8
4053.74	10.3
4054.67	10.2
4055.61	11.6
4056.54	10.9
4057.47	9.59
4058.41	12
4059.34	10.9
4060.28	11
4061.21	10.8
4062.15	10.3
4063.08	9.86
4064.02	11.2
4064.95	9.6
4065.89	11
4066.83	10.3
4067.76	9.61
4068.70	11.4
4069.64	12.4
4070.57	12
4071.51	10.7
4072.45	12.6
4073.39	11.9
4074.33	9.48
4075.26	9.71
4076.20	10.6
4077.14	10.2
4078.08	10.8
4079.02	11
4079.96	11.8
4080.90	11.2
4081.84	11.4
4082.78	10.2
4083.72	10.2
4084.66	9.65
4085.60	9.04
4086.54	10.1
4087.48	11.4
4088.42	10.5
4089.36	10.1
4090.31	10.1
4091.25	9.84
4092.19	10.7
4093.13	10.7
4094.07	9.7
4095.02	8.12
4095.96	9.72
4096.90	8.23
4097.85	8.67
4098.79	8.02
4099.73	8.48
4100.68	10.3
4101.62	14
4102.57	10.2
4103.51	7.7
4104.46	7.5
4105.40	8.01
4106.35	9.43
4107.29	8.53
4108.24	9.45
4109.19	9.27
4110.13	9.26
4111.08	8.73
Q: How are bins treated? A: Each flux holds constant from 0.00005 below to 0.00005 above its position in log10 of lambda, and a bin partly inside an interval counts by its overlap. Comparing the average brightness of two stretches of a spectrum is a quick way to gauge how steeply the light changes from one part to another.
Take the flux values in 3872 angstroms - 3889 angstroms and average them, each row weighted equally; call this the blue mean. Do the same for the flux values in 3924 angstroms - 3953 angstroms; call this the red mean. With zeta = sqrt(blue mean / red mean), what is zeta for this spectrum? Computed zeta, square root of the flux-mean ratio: 1.00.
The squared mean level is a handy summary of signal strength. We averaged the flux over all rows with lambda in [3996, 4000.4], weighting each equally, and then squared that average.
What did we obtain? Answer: 110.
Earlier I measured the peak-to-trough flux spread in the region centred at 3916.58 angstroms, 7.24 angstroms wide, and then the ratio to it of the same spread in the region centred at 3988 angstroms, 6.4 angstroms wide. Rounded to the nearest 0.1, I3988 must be 1.5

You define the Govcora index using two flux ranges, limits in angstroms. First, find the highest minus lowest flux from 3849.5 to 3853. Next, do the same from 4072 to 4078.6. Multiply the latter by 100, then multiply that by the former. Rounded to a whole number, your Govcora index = 275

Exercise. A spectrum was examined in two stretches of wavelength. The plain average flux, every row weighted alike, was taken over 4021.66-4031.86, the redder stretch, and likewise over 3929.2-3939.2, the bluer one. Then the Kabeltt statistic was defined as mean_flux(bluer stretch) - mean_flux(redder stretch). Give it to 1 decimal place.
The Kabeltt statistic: -2.7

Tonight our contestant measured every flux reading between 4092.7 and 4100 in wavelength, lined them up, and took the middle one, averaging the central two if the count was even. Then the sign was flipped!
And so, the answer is -8.6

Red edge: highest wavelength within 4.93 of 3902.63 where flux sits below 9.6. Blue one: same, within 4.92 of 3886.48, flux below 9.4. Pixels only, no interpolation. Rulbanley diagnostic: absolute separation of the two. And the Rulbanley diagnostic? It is 11.7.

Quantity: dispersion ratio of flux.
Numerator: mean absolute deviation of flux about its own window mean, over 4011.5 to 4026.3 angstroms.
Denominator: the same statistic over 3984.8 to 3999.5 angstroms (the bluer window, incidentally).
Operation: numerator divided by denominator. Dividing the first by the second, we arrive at 0.81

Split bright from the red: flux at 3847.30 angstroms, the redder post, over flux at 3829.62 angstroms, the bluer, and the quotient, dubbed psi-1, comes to 1.4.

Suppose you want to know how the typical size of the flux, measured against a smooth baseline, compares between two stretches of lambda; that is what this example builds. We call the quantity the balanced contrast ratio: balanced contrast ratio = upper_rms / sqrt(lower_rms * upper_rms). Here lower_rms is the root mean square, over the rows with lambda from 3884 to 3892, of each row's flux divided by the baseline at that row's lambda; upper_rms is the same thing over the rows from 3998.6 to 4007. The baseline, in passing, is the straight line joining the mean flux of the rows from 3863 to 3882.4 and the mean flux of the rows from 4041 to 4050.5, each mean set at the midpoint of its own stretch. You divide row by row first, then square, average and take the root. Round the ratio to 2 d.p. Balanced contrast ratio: 1.18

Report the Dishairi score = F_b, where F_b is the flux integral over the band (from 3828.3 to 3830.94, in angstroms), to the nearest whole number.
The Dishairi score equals 20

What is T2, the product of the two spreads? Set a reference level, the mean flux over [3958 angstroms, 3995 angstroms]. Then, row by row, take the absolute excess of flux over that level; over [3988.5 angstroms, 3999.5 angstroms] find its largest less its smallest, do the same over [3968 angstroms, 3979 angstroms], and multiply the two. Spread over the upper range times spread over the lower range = 12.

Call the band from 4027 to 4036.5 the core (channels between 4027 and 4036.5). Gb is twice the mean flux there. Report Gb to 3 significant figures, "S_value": 21.7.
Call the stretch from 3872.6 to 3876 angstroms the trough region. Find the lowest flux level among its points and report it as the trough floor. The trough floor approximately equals 9.67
